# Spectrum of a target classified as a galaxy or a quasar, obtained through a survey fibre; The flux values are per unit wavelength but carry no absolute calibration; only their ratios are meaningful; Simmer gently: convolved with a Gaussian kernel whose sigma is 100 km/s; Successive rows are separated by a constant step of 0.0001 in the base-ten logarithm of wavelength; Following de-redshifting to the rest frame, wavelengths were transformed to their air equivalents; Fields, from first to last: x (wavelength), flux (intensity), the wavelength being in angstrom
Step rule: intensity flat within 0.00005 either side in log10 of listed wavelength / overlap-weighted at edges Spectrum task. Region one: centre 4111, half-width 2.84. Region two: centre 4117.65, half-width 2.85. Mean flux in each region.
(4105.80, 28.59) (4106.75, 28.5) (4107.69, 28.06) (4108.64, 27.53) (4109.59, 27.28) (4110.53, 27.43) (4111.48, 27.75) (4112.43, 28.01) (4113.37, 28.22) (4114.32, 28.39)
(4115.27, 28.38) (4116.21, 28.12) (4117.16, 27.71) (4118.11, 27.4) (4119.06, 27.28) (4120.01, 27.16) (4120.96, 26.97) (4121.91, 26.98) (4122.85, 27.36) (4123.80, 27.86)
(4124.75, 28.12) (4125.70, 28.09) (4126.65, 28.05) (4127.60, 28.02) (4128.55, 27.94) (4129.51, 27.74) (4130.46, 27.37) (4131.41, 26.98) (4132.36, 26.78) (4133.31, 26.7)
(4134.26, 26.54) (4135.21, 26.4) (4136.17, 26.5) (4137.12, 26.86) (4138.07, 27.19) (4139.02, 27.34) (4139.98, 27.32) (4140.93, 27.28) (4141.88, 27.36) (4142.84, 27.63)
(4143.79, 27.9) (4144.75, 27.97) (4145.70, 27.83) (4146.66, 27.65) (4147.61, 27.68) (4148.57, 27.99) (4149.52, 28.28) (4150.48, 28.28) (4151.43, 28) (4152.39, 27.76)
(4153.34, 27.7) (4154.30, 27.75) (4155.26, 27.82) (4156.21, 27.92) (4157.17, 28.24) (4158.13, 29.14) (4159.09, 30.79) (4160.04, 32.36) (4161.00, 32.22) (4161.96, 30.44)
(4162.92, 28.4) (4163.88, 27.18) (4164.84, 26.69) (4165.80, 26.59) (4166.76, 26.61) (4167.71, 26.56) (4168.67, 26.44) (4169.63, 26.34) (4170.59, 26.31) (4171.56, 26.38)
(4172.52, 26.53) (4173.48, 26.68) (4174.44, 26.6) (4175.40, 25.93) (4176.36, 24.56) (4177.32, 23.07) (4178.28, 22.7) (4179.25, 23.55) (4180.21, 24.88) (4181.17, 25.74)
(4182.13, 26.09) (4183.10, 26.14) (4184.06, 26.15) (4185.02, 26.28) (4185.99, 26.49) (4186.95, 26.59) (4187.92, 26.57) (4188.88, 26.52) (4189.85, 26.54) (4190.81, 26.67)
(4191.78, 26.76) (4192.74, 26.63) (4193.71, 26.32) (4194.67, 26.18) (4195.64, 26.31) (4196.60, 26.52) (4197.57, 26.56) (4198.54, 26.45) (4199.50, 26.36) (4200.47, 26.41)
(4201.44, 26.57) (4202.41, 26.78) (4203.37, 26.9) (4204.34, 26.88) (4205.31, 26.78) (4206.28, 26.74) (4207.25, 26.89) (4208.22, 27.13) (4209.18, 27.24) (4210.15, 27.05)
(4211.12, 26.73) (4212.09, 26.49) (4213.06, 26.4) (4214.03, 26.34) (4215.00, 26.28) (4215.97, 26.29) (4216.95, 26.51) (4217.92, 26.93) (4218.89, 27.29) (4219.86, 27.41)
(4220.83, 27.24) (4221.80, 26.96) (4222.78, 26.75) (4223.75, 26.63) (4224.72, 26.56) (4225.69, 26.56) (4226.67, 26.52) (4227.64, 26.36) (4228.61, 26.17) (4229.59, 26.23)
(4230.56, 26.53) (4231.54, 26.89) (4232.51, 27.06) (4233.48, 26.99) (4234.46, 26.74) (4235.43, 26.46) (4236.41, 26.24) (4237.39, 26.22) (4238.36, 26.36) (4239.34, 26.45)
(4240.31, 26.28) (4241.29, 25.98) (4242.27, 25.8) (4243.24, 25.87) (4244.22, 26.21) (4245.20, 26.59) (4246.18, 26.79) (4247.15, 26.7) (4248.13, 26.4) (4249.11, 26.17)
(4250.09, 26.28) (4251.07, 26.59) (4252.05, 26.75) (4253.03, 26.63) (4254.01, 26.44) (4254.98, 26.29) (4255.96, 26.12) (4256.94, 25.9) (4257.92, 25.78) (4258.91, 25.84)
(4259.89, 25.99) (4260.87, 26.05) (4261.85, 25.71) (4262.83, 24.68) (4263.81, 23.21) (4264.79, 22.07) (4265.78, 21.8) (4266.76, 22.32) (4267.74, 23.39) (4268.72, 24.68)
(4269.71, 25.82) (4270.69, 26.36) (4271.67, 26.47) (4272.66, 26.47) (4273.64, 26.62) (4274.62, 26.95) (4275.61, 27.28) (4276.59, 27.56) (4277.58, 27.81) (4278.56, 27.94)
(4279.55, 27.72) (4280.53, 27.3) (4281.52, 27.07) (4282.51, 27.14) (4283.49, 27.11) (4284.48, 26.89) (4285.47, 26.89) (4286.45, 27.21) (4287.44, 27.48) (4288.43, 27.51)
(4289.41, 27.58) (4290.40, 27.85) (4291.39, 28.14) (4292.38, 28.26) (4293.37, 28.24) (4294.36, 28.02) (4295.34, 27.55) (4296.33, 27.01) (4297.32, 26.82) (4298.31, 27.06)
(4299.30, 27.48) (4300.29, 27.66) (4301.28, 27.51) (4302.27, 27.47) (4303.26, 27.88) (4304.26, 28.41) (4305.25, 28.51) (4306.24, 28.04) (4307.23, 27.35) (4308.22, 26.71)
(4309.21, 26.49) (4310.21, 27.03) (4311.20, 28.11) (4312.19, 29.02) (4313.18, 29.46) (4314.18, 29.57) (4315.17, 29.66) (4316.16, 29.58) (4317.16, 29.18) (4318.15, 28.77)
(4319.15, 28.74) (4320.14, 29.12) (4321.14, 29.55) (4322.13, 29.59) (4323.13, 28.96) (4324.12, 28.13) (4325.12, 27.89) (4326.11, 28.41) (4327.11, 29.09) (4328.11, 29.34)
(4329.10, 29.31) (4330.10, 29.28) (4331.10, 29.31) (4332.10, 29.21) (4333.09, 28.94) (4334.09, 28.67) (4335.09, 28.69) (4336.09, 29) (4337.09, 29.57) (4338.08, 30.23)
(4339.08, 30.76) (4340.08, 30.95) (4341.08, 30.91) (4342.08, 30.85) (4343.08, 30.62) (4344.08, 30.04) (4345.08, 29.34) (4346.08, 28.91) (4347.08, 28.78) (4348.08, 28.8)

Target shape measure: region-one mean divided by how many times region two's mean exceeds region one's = 27.73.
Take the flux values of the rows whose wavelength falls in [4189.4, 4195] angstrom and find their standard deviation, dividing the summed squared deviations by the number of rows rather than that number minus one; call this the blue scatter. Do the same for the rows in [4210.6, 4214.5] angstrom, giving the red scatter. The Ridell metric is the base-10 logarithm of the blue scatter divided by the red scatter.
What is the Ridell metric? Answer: 0.1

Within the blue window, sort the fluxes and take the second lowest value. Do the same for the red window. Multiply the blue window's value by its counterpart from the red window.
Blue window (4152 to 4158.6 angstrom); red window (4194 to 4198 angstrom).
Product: 730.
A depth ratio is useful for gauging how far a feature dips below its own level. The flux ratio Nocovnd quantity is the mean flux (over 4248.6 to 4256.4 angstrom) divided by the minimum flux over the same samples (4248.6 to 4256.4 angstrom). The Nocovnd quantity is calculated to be 1.01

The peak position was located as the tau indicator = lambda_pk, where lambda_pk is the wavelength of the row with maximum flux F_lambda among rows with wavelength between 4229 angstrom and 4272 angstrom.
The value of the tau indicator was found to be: 4232.51 angstrom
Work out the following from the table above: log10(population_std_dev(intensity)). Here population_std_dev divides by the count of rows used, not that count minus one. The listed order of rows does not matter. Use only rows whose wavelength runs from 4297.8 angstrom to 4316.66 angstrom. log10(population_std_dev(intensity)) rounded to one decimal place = 0.0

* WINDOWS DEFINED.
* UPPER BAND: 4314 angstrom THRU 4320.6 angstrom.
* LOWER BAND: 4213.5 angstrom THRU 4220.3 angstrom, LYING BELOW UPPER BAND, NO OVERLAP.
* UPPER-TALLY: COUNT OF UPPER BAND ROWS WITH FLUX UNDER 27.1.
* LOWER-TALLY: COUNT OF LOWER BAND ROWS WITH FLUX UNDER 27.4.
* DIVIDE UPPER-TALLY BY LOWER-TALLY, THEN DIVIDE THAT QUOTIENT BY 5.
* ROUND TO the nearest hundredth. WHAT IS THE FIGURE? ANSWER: 0.00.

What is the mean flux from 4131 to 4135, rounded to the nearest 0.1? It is 26.8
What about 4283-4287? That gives 27.0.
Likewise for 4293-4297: 27.7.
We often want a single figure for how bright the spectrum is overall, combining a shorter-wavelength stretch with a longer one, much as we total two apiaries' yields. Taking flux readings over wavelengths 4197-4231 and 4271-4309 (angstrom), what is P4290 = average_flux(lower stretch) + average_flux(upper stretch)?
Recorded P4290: 54.1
